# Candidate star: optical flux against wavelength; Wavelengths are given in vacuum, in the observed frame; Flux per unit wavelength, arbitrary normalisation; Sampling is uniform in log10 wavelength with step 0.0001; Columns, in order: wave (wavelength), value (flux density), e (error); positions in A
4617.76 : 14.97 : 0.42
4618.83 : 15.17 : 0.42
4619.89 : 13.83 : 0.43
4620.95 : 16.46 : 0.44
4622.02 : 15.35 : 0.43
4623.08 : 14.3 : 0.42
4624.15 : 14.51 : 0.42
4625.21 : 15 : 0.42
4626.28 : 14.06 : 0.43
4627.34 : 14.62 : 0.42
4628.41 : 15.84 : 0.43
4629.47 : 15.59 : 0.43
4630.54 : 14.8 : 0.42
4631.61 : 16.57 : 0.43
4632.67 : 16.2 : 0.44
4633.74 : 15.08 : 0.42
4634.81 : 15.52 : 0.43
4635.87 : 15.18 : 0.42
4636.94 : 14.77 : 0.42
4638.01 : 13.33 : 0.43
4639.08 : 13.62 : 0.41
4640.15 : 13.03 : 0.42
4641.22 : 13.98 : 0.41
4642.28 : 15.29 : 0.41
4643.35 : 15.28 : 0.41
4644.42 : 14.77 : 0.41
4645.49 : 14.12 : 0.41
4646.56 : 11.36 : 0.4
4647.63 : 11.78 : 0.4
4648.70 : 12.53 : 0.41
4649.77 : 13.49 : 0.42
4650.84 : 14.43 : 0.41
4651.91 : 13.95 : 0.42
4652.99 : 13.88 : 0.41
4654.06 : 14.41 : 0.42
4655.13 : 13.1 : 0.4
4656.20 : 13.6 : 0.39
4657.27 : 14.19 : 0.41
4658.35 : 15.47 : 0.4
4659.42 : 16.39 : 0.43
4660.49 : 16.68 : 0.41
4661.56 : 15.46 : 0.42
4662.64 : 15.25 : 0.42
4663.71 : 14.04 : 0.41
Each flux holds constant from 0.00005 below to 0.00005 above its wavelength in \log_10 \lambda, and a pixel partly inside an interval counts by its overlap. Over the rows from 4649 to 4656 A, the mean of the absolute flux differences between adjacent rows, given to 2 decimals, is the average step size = 0.67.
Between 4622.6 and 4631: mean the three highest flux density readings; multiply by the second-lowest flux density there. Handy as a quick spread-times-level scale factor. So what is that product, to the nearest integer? 221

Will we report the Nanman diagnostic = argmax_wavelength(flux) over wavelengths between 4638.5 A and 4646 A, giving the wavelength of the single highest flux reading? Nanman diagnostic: 4642.28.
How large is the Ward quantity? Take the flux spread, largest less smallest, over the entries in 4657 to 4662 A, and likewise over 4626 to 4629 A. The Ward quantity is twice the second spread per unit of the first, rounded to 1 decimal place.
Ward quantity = 1.4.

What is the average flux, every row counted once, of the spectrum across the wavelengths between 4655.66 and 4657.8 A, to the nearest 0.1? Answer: 13.9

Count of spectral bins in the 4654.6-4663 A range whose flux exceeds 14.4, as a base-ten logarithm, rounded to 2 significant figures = 0.70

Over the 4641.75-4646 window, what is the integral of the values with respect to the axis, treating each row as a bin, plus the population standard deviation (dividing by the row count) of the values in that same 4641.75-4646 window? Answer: 64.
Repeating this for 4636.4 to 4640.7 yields 59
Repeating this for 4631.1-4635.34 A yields 68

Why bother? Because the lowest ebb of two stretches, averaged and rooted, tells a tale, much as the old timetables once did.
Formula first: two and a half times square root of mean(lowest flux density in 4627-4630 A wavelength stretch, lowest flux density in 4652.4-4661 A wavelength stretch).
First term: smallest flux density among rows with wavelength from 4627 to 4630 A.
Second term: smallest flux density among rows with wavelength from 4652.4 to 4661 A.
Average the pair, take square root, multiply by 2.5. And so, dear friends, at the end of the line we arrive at 9.31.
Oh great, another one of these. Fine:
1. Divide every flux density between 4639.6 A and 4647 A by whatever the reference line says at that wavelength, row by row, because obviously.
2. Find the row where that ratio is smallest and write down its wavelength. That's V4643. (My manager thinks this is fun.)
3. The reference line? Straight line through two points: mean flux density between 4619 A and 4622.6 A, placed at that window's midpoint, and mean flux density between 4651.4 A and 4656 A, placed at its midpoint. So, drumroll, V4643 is 4646.56 A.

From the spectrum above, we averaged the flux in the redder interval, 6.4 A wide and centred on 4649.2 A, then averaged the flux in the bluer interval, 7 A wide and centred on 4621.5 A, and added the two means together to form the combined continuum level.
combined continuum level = 27.9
